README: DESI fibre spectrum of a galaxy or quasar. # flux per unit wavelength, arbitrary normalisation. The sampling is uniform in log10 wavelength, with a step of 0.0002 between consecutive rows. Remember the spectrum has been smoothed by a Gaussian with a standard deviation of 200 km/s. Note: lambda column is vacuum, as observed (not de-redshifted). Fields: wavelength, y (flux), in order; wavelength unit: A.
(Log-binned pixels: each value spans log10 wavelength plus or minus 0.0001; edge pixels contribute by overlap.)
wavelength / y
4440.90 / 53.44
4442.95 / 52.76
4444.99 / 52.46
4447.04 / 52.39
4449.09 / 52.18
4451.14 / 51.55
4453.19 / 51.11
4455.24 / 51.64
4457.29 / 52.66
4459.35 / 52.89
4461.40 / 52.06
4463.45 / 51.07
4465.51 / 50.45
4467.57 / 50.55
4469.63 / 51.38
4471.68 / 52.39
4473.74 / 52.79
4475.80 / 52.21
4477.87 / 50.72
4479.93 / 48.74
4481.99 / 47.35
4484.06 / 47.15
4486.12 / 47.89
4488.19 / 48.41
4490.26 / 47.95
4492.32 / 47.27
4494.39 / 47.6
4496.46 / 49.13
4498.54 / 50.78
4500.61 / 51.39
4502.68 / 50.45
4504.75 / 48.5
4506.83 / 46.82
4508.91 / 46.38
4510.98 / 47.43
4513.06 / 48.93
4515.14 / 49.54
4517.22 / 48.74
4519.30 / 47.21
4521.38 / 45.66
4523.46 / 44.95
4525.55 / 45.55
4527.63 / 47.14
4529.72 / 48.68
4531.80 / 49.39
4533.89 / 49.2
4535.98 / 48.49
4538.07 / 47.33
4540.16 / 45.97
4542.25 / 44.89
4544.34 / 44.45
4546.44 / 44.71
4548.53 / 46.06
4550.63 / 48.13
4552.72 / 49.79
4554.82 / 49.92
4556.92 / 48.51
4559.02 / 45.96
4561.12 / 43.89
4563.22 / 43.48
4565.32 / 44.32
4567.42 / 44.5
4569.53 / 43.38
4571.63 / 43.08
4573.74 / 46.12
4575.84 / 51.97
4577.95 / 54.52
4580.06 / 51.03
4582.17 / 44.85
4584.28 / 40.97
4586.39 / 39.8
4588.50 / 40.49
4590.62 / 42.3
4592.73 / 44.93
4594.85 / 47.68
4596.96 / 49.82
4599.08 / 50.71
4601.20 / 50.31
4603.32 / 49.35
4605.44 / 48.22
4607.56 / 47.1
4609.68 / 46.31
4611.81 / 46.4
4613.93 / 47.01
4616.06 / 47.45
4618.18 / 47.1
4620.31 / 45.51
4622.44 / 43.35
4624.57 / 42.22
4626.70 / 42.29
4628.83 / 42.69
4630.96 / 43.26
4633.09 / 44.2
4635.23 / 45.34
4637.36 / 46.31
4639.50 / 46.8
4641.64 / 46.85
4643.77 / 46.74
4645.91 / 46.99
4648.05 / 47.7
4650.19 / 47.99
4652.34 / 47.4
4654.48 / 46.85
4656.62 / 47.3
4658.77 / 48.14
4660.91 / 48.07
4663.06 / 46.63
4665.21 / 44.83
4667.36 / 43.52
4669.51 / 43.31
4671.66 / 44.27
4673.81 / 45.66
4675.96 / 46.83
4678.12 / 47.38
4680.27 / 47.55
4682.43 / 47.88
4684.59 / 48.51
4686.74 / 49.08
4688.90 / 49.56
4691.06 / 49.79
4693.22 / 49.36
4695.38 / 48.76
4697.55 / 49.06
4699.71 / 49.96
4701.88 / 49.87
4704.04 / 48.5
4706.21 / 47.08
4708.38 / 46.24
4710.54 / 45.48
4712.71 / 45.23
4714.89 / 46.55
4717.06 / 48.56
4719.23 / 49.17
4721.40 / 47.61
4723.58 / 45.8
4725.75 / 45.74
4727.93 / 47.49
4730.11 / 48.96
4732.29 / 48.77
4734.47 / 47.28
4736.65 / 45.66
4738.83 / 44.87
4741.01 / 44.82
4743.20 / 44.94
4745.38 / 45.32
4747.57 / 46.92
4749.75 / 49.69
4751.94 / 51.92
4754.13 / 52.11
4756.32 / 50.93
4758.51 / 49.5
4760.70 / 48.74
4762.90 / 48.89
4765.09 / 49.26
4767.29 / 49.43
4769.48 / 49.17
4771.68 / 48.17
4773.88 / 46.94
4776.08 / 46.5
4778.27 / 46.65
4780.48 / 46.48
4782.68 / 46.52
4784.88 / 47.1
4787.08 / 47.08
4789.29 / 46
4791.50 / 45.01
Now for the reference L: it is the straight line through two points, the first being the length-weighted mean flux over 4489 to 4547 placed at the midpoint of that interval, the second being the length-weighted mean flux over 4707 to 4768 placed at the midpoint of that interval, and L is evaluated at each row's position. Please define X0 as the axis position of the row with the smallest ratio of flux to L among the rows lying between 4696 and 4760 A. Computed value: 4741.01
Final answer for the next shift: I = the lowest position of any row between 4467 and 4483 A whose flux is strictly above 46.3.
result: 4467.57 A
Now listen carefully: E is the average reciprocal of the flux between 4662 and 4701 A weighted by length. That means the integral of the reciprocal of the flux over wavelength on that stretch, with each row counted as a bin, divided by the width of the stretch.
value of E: 0.0212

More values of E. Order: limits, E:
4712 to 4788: 0.0210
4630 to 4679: 0.0217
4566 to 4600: 0.0219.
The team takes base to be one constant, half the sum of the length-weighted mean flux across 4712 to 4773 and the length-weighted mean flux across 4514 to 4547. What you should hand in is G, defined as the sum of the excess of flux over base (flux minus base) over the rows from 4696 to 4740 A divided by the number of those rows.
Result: -0.1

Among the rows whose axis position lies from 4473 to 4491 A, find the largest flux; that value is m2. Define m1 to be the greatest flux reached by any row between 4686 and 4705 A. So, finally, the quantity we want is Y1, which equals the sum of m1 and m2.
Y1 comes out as 103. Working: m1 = 49.96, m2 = 52.79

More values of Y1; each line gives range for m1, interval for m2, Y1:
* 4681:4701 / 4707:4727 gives 99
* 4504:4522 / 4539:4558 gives 99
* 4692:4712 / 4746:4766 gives 102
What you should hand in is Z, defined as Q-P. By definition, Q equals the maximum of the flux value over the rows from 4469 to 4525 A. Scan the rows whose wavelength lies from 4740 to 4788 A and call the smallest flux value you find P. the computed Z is 8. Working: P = 44.82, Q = 52.79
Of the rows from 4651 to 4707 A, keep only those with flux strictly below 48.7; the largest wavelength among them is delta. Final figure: 4706.21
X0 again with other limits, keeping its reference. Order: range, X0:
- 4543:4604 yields 4586.39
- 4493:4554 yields 4544.34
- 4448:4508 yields 4506.83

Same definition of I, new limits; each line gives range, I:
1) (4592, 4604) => 4594.85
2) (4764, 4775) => 4765.09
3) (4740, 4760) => 4747.57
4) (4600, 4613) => 4601.20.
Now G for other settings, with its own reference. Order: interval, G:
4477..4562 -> 0.3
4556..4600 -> -1.6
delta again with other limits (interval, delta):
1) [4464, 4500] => 4494.39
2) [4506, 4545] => 4544.34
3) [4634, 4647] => 4645.91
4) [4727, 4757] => 4747.57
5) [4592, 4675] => 4673.81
